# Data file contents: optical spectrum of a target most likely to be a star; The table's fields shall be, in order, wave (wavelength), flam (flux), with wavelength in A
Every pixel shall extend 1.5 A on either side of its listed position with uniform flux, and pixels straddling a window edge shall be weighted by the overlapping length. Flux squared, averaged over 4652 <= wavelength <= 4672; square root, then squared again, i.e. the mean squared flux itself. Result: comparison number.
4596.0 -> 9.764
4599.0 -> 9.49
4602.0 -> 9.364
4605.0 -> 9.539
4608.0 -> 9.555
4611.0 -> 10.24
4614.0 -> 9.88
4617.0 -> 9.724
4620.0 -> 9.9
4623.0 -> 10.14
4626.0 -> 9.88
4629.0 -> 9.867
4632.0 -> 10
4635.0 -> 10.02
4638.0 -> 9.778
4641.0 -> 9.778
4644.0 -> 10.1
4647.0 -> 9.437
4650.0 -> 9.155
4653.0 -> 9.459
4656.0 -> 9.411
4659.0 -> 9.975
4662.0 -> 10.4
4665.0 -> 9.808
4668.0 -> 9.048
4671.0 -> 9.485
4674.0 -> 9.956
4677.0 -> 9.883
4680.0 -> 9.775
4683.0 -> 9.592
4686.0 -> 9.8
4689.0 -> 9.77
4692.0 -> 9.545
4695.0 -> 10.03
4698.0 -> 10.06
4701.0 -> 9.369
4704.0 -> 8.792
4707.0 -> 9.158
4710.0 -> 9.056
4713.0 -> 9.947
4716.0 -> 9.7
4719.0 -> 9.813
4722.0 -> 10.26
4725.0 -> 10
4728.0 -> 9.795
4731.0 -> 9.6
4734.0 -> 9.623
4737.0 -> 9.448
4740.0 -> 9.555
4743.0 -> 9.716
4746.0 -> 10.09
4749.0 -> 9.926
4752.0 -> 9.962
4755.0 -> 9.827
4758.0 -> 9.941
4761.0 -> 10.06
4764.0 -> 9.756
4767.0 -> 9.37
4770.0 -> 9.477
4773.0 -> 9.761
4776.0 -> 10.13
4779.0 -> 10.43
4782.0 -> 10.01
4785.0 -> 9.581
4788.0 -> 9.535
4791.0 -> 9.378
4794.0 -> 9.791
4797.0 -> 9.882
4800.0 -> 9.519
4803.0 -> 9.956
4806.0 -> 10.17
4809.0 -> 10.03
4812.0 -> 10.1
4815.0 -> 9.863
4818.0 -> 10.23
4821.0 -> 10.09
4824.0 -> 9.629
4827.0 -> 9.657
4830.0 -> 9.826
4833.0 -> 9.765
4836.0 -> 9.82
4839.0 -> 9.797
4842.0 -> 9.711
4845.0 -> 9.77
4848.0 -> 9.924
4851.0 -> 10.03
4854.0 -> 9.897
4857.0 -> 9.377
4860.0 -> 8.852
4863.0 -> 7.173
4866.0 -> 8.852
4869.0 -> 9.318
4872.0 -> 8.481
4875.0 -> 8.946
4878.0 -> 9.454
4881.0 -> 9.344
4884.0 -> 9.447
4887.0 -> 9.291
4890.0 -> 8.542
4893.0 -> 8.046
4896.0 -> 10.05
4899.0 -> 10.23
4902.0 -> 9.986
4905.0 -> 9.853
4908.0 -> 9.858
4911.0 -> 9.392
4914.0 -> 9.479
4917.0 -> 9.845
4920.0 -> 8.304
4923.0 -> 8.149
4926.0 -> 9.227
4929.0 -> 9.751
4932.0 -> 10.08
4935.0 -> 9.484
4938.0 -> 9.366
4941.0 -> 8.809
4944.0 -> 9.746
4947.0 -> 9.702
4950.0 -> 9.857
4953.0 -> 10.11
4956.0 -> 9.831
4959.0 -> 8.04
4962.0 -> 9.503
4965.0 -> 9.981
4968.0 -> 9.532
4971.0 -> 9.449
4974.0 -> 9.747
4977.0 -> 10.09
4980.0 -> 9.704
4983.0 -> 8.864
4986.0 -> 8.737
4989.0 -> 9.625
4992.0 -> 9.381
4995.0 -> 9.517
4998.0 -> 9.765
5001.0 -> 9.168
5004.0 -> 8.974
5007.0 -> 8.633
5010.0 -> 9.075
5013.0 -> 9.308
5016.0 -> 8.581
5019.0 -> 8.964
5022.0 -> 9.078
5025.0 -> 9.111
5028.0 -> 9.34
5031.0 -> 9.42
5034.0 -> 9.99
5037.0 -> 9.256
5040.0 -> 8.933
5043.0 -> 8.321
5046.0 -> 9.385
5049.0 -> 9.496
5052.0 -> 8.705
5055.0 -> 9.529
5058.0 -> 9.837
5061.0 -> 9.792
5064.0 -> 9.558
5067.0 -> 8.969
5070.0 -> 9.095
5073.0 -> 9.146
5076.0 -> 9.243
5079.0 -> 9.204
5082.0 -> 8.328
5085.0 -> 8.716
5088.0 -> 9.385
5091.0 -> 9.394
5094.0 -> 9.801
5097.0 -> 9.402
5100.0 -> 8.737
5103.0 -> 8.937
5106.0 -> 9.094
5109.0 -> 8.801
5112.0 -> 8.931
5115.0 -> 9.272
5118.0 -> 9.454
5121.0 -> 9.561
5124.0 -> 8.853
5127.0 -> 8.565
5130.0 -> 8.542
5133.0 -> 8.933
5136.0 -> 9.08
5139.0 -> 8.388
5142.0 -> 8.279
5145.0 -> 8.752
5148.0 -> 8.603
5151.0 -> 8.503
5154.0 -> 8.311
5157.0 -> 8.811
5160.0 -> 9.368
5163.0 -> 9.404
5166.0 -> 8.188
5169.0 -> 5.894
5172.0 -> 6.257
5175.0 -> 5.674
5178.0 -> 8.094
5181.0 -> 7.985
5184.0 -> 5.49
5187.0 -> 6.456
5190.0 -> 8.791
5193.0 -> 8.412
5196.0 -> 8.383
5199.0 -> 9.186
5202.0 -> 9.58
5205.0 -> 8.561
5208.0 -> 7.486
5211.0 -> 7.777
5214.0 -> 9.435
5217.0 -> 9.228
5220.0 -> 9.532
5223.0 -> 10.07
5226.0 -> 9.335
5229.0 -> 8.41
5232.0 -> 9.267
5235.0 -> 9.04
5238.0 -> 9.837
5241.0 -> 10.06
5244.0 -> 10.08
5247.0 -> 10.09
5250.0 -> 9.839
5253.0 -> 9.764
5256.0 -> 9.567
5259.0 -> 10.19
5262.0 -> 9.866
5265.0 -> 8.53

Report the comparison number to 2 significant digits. 93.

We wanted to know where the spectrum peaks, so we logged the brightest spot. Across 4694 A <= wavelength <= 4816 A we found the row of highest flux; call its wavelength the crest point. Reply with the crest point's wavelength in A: 4779.0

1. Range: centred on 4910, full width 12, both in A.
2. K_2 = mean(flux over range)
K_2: 9.65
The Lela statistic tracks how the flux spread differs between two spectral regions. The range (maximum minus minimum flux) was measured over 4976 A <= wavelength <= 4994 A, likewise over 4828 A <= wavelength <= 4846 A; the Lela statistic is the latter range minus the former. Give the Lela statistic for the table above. -1.2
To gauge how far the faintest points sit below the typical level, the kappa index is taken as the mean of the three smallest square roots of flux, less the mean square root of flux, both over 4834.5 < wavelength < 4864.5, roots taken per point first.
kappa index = -0.16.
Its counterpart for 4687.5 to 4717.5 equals -0.09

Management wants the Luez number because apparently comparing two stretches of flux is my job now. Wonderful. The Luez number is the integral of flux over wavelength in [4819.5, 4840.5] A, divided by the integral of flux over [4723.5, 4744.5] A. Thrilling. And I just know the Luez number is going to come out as 1.01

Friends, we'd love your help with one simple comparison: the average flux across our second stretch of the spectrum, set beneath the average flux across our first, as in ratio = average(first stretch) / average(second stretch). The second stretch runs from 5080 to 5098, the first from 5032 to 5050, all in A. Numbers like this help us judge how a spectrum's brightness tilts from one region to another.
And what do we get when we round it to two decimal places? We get 1.01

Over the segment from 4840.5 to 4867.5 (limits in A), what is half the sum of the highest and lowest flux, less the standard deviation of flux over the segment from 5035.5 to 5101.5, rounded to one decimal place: 8.2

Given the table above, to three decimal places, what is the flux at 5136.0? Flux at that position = 9.080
